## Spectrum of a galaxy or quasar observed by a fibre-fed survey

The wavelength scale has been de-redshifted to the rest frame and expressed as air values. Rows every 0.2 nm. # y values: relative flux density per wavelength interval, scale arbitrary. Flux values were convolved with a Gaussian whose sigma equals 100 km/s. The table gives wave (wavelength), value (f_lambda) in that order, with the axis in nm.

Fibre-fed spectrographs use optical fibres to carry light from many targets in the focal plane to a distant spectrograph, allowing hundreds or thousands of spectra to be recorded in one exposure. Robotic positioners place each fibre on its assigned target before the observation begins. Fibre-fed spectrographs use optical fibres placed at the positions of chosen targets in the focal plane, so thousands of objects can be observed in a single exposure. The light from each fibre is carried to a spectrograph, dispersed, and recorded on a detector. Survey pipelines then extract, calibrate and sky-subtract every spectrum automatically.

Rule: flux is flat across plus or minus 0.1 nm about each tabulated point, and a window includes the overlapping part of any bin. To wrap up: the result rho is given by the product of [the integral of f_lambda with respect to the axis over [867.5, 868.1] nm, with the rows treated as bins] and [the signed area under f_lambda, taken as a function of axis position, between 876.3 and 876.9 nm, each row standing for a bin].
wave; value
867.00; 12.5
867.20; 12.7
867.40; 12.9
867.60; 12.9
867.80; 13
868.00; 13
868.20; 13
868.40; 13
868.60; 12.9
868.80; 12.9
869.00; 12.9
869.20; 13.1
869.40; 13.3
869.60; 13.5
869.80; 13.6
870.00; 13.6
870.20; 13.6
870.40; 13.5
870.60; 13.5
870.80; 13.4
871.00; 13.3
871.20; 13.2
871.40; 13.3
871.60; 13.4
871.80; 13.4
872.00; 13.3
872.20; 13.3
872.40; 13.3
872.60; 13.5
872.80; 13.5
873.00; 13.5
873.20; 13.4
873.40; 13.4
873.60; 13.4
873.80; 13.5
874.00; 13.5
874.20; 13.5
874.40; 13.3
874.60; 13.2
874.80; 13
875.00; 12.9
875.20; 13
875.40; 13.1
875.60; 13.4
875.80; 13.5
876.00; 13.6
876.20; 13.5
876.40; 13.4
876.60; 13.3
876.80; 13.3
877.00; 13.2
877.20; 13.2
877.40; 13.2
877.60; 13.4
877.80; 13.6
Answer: 62.2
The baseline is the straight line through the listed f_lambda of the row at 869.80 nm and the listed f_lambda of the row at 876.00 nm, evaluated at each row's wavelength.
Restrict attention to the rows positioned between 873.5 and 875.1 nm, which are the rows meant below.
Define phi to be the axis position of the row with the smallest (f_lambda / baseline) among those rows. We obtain 875.00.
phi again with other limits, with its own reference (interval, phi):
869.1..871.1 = 869.20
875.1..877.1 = 875.20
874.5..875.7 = 875.00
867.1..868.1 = 867.20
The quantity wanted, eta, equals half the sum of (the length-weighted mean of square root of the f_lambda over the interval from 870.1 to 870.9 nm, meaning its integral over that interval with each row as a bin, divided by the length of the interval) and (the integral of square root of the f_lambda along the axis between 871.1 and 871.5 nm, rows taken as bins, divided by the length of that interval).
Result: 3.66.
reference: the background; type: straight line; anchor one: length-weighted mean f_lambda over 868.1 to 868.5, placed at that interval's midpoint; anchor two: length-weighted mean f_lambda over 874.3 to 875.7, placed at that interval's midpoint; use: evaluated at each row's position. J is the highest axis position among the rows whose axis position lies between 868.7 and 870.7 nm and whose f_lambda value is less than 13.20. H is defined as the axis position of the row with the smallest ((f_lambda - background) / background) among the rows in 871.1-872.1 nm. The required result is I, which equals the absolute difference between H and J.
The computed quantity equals 2.00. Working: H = 871.20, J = 869.20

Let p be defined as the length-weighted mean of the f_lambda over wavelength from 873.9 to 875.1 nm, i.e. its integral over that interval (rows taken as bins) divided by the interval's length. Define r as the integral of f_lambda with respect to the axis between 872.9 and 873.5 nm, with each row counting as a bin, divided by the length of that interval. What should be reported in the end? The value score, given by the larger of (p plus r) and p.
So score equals 26.7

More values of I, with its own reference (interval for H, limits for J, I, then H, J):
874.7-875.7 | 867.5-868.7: 6.40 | 875.00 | 868.60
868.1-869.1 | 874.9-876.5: 6.40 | 869.00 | 875.40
